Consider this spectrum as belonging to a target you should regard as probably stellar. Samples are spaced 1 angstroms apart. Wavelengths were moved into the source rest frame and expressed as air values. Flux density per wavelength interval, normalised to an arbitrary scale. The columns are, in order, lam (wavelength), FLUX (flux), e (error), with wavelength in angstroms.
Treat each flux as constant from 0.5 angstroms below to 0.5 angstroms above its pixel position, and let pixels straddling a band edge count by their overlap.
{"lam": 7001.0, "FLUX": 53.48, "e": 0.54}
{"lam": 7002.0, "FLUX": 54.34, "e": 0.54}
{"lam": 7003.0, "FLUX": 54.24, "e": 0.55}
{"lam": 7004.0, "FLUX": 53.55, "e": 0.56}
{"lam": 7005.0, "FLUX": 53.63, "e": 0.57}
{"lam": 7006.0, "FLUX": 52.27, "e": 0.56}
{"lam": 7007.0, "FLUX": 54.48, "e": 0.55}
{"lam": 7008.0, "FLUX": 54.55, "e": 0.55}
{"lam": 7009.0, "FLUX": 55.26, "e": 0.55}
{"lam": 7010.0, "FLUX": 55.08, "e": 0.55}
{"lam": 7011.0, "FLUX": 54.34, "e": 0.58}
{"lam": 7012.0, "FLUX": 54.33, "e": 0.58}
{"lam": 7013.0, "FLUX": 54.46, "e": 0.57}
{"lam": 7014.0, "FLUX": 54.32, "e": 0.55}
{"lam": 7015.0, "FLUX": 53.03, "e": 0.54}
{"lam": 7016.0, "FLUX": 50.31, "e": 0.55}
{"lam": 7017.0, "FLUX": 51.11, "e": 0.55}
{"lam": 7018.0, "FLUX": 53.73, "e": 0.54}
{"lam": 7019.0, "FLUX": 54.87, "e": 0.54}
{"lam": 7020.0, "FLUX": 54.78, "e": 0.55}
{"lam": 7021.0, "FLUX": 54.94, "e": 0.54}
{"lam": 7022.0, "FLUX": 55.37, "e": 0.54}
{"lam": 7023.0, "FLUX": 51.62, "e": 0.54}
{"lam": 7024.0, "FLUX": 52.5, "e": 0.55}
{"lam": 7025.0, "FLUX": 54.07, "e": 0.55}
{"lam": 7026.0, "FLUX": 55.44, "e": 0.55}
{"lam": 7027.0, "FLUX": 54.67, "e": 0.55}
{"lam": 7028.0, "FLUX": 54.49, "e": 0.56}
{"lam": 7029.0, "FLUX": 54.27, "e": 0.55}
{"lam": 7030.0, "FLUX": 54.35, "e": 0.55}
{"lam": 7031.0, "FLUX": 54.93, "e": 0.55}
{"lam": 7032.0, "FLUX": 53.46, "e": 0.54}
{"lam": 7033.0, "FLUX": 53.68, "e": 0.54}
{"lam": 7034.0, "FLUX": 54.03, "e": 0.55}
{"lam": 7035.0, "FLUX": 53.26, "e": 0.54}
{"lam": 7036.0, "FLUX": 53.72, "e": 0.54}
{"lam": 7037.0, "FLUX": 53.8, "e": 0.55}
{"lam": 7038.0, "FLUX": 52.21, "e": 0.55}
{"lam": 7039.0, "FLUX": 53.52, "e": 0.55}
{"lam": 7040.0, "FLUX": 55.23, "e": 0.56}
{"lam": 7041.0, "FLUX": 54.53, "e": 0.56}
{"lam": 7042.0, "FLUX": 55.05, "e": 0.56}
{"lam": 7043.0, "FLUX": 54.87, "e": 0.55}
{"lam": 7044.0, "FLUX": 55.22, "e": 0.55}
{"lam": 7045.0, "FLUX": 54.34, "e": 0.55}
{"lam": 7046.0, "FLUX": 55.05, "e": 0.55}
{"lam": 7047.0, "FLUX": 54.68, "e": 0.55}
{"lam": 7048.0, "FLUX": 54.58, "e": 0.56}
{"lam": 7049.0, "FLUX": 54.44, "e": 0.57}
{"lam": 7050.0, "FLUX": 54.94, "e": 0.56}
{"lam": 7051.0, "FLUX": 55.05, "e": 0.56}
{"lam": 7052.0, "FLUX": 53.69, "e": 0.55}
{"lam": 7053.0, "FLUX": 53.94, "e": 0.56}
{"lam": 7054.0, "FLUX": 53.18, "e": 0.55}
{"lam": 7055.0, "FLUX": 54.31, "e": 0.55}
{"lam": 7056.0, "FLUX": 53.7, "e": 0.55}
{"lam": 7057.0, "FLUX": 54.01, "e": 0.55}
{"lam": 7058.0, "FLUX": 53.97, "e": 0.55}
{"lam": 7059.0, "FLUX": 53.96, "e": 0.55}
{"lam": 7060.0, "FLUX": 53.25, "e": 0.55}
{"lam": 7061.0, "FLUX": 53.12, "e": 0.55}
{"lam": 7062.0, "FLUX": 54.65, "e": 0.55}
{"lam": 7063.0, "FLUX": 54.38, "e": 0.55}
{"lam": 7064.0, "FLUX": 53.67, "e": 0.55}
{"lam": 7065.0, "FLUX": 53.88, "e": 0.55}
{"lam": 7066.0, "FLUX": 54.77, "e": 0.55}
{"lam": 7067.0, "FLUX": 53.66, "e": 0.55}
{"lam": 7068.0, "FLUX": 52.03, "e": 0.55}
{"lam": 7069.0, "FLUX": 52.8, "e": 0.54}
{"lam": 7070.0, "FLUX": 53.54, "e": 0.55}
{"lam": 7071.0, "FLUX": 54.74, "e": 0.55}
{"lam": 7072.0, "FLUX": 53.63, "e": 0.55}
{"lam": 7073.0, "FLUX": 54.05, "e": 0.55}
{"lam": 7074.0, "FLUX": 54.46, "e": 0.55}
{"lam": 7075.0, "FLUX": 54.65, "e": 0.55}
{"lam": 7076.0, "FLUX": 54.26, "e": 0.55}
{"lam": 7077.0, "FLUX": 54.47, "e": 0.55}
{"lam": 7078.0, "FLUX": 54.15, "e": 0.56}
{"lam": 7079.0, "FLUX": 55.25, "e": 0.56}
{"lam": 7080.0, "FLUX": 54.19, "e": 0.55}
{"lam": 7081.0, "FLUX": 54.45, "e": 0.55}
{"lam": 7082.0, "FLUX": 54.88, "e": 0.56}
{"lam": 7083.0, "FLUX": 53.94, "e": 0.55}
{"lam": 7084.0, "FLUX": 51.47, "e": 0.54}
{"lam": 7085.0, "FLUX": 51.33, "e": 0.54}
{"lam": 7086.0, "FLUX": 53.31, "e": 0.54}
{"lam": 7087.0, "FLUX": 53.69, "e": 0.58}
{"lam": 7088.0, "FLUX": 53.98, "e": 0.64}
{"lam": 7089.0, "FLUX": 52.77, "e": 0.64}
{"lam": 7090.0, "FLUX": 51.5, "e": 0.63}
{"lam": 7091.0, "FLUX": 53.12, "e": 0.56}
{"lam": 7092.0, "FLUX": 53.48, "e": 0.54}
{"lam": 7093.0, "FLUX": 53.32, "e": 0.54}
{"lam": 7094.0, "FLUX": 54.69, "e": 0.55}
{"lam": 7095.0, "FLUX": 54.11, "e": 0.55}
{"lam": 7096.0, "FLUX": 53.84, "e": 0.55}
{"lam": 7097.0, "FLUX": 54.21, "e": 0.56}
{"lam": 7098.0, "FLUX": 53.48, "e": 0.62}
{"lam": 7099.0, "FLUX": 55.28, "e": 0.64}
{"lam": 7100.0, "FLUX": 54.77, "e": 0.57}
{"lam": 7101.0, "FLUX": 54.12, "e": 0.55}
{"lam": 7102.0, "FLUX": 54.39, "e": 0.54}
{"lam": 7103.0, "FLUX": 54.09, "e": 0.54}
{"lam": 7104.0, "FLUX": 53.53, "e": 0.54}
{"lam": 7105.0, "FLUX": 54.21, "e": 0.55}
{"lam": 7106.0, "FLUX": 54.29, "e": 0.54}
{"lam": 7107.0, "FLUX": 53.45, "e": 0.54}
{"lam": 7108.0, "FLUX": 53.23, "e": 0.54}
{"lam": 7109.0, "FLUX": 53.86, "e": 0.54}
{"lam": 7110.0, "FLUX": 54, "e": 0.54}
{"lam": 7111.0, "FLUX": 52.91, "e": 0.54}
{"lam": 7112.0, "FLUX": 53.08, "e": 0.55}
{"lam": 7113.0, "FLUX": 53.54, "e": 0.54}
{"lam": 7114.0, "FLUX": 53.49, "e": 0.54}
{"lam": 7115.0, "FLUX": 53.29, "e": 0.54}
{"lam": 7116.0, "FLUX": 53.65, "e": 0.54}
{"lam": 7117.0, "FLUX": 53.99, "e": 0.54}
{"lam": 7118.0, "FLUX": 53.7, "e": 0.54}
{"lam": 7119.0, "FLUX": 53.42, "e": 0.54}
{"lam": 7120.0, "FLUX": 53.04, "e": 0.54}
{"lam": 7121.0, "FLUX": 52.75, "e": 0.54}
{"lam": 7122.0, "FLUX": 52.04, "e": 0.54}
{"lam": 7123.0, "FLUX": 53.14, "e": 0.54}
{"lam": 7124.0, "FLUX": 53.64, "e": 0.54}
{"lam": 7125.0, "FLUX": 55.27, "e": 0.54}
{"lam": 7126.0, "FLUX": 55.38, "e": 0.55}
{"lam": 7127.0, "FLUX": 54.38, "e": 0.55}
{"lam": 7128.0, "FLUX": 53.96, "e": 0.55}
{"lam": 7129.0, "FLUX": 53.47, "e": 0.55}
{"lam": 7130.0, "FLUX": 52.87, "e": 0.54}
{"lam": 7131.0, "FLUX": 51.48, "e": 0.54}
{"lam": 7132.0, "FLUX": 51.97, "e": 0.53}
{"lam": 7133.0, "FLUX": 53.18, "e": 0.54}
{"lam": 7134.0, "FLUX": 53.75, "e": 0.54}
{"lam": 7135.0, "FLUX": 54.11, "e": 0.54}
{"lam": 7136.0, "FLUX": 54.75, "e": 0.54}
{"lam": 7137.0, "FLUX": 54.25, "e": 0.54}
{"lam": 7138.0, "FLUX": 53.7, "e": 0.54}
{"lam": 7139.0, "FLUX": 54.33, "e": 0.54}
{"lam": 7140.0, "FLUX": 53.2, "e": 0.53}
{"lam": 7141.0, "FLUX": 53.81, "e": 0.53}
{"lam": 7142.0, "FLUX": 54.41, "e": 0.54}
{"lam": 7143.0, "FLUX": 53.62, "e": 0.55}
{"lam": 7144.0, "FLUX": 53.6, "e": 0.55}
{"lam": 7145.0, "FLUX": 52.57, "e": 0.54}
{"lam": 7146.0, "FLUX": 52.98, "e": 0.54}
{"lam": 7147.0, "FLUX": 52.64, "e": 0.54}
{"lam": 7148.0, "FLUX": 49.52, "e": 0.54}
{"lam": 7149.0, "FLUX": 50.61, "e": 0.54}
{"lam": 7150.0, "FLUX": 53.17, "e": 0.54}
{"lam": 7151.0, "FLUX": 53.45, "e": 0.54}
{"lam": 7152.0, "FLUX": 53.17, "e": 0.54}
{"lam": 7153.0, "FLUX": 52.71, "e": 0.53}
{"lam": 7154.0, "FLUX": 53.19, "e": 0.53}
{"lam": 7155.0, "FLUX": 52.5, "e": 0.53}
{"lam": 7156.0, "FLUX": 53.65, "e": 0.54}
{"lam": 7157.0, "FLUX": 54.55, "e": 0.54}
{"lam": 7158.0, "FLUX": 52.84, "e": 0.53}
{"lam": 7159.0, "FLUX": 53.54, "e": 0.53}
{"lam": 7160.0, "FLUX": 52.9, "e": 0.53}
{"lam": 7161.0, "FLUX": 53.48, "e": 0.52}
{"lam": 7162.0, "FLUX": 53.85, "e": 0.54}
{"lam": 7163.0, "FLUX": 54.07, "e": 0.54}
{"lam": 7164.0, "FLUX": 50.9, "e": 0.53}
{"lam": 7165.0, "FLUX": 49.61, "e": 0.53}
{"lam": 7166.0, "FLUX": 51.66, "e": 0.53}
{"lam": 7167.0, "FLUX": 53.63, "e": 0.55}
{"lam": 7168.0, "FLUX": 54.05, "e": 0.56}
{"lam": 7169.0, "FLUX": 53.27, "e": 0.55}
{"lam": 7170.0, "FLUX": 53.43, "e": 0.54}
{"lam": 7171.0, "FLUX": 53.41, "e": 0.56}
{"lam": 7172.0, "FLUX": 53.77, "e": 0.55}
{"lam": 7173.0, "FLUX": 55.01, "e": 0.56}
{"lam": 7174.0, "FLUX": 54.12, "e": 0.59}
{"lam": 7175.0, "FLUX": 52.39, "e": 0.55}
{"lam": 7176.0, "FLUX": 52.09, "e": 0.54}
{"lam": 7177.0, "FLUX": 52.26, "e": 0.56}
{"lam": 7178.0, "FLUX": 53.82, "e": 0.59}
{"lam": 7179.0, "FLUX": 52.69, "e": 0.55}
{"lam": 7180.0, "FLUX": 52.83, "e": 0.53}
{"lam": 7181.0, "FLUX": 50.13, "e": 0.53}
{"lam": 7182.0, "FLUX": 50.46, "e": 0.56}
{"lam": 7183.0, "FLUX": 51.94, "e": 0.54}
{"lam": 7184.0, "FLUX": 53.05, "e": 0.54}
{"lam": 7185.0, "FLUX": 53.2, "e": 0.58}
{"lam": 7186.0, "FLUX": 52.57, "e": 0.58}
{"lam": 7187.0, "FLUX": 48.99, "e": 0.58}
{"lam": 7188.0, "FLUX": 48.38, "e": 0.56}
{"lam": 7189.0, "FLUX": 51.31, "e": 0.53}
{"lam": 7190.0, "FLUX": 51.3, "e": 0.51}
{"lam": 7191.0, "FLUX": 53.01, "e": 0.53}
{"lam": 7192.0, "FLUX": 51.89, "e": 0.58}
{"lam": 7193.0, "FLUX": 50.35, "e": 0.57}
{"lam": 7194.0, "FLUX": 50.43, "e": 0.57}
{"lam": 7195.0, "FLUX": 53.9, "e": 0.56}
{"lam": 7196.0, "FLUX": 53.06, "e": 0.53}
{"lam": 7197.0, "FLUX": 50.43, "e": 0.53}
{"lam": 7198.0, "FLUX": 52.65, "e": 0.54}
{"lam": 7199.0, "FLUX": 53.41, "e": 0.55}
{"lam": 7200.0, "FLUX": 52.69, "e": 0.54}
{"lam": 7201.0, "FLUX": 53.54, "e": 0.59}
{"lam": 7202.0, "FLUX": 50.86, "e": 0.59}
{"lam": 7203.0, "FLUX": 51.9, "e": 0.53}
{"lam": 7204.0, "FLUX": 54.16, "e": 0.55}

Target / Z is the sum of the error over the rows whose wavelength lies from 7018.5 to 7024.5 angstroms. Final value 3.260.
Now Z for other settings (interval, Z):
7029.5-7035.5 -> 3.270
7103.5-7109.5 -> 3.250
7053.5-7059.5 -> 3.300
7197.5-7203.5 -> 3.340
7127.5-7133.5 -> 3.250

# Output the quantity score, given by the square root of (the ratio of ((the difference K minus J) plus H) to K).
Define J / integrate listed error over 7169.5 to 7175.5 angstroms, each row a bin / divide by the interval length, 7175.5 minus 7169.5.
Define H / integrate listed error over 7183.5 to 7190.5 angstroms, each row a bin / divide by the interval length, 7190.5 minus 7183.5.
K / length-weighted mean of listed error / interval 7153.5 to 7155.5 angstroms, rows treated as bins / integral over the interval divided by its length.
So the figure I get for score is 0.996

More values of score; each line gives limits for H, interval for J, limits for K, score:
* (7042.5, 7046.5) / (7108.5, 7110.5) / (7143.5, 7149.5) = 1.009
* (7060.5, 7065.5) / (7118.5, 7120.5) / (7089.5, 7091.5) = 1.008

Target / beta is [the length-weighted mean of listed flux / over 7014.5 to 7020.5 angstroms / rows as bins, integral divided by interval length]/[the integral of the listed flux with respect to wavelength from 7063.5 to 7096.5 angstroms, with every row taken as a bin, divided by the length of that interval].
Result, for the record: 0.99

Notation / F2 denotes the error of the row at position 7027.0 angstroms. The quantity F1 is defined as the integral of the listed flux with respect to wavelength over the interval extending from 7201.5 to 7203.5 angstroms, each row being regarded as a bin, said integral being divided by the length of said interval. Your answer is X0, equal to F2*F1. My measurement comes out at 28.3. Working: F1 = 51.4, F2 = 0.550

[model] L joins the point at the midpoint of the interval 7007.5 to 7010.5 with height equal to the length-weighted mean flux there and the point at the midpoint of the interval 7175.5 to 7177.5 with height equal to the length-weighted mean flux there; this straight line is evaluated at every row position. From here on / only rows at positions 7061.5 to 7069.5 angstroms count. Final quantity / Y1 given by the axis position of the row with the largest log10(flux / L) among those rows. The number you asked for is 7066.0 angstroms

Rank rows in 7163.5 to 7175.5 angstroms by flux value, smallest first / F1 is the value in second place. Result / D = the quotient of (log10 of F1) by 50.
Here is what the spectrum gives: 0.0341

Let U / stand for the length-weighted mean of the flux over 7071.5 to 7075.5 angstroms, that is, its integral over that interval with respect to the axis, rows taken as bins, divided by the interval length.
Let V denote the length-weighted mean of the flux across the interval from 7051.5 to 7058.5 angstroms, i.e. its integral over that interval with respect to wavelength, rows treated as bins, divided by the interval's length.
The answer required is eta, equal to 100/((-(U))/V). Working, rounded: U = 54.2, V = 53.8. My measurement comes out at -99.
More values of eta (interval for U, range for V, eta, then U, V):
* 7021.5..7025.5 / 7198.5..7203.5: -98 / 53.4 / 52.5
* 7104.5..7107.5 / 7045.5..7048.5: -101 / 54.0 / 54.8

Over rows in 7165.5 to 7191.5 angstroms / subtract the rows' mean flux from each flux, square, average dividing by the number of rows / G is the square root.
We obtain 1.55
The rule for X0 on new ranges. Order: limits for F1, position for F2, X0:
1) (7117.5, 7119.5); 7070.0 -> 29.5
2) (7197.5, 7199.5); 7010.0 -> 29.2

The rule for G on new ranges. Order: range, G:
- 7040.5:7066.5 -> 0.60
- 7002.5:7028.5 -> 1.31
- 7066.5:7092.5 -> 1.05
